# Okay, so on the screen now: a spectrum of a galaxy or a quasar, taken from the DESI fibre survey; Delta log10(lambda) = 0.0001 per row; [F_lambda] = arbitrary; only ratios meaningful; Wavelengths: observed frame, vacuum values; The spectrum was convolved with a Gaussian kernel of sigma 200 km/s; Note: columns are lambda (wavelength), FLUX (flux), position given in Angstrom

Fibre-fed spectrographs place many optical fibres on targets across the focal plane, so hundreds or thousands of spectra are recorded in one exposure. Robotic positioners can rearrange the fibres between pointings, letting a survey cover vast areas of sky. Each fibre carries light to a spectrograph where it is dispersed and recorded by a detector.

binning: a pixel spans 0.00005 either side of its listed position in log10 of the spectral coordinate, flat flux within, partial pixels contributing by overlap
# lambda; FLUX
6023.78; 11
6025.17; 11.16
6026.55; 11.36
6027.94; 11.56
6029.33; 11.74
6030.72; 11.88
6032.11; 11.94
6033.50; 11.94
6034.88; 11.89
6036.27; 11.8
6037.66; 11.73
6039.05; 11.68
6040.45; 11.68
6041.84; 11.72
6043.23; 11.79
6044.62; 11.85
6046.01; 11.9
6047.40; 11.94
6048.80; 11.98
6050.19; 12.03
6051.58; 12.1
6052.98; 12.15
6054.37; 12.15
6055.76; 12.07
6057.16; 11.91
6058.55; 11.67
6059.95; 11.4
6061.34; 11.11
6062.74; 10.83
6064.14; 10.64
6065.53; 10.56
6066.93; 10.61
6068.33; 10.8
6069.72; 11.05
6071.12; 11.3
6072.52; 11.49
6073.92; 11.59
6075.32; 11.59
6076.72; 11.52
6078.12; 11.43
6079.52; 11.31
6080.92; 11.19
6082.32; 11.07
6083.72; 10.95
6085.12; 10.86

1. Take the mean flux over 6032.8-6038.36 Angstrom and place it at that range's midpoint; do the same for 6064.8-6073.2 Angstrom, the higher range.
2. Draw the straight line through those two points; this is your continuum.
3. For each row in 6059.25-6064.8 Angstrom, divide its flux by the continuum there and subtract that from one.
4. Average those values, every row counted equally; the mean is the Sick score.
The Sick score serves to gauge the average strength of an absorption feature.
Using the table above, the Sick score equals 0.014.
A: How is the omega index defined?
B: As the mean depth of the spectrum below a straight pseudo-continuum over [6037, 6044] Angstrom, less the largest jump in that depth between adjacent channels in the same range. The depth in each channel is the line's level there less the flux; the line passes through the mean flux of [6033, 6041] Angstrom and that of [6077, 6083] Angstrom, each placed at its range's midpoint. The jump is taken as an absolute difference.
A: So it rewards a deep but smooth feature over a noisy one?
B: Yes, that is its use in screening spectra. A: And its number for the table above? -0.06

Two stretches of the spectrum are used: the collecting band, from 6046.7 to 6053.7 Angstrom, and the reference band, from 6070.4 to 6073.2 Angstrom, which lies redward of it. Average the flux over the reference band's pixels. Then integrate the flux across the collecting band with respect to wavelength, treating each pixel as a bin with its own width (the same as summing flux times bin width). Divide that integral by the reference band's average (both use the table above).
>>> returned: 7.4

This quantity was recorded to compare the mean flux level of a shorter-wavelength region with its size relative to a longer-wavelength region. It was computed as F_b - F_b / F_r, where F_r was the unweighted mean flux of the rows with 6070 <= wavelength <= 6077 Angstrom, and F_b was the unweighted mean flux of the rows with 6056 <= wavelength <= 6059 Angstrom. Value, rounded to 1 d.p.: 10.8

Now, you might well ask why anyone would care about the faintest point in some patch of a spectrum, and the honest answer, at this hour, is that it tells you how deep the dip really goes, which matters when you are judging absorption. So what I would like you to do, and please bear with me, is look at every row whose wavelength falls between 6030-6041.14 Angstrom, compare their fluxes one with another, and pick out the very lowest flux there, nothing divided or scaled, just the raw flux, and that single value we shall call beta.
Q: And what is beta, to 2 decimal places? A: 11.68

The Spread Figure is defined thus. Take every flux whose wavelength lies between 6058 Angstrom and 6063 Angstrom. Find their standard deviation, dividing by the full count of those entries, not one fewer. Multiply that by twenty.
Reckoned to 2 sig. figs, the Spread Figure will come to 6.3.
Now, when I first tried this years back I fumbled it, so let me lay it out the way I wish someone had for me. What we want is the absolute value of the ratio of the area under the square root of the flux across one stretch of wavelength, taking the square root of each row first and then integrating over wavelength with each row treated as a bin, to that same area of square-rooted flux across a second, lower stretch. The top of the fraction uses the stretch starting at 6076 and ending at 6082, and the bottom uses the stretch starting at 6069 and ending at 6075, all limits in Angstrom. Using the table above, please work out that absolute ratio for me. 1.00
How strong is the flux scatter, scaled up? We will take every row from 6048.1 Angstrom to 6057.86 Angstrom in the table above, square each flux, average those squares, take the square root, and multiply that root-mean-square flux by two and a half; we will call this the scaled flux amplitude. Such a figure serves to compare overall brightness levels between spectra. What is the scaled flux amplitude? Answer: 30.1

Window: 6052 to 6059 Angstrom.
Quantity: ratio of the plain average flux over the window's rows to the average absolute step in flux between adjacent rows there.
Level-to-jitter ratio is 100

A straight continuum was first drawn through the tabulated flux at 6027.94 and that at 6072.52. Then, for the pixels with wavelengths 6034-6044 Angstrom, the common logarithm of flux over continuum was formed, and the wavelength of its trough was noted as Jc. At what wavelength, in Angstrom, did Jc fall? 6039.05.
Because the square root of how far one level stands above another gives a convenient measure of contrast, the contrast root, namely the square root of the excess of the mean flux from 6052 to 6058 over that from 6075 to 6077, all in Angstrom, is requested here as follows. 0.72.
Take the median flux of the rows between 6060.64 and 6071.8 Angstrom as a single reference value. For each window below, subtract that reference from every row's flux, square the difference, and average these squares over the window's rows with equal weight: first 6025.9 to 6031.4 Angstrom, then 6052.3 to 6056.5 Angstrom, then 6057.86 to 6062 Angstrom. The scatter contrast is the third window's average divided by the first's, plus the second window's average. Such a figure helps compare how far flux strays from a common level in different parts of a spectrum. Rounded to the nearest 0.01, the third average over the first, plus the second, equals 2.26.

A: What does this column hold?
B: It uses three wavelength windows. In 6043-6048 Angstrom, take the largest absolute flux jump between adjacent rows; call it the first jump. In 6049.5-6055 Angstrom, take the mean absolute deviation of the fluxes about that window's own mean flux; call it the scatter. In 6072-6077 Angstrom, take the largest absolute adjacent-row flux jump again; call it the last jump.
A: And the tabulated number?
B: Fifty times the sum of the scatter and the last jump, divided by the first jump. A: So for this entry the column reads 119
